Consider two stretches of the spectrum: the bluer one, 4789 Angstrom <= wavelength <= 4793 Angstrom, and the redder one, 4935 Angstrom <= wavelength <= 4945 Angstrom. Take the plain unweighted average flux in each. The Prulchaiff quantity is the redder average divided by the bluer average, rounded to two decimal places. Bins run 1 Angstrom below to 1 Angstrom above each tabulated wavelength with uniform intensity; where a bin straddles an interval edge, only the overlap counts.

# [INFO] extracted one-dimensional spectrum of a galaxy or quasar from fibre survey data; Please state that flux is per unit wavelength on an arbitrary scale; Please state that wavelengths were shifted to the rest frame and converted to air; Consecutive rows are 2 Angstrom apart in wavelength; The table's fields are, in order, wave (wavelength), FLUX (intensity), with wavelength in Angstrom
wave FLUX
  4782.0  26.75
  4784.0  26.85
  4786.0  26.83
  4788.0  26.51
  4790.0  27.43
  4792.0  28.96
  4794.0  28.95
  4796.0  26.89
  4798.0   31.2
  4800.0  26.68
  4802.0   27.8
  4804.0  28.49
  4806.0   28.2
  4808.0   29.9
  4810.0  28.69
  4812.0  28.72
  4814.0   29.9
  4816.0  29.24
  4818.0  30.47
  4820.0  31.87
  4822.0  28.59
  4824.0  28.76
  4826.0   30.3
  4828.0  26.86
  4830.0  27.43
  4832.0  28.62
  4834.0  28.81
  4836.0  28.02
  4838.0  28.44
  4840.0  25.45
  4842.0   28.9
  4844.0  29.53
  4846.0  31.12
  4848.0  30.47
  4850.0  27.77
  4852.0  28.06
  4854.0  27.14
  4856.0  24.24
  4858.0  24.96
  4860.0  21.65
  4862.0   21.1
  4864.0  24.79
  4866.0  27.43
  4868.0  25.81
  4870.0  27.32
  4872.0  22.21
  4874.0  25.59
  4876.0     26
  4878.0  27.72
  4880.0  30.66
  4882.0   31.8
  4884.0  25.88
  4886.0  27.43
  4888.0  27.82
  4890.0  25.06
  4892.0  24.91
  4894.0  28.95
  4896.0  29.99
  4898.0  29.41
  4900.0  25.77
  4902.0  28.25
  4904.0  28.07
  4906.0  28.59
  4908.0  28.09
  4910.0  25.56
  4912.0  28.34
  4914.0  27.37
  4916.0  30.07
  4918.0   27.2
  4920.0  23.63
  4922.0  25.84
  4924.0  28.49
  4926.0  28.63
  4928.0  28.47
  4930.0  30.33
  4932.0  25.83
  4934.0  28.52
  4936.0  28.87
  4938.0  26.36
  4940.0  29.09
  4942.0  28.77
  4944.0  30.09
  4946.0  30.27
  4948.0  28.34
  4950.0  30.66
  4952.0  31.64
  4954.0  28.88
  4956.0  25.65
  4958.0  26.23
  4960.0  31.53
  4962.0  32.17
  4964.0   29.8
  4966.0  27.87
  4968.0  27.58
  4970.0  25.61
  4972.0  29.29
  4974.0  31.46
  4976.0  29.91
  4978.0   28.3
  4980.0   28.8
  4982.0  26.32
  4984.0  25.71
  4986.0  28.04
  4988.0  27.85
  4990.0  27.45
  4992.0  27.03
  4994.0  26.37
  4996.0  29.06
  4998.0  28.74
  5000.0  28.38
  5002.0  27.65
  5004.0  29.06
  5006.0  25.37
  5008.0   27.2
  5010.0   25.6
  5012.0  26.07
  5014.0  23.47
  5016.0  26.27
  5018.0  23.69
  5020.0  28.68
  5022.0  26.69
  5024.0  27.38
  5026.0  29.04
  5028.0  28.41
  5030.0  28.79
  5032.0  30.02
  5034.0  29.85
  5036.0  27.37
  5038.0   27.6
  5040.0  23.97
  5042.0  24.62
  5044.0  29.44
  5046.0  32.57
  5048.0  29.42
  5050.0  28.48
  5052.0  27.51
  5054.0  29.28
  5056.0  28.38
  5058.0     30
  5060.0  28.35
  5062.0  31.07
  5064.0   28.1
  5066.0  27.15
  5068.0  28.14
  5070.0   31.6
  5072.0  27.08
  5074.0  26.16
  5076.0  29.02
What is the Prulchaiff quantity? 1.02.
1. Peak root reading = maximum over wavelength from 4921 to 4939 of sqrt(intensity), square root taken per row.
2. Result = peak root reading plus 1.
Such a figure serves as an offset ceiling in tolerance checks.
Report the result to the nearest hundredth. 6.51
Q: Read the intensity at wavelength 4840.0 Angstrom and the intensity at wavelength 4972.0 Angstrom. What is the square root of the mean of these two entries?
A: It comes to 5.23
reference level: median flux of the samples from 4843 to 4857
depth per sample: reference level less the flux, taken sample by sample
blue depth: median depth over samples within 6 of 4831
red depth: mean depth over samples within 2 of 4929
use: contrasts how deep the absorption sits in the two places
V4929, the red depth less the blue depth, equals -1.1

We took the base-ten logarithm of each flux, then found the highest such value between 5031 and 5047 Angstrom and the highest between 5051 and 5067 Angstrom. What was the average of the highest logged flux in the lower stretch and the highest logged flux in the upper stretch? 1.50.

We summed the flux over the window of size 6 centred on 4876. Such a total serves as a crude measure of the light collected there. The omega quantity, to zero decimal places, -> 79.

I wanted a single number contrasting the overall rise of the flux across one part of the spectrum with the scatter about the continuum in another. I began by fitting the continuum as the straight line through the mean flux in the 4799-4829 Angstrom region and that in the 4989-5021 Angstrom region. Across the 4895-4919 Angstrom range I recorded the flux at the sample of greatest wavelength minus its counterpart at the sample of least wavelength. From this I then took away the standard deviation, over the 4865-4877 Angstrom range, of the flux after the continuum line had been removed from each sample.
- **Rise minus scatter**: -4.5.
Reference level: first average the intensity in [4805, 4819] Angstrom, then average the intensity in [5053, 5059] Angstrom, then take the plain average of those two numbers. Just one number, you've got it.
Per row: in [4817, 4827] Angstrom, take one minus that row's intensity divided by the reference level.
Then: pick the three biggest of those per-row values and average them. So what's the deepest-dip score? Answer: 0.002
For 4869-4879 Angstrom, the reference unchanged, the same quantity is 0.159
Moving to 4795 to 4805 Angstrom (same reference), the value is 0.073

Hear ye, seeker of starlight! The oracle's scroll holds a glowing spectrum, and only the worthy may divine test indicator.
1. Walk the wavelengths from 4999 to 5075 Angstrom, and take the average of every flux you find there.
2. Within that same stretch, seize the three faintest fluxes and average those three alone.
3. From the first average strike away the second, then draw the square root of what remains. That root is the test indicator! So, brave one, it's 2.03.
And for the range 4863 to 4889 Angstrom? 1.66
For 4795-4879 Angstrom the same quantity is 2.45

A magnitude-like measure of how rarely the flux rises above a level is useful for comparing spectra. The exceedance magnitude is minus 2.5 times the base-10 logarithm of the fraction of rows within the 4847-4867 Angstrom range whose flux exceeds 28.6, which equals 2.50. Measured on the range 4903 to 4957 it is 0.97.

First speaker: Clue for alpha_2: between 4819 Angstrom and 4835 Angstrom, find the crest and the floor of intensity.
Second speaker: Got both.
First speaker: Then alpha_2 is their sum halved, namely 29.4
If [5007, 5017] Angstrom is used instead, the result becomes 25.3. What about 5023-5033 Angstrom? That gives 28.7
